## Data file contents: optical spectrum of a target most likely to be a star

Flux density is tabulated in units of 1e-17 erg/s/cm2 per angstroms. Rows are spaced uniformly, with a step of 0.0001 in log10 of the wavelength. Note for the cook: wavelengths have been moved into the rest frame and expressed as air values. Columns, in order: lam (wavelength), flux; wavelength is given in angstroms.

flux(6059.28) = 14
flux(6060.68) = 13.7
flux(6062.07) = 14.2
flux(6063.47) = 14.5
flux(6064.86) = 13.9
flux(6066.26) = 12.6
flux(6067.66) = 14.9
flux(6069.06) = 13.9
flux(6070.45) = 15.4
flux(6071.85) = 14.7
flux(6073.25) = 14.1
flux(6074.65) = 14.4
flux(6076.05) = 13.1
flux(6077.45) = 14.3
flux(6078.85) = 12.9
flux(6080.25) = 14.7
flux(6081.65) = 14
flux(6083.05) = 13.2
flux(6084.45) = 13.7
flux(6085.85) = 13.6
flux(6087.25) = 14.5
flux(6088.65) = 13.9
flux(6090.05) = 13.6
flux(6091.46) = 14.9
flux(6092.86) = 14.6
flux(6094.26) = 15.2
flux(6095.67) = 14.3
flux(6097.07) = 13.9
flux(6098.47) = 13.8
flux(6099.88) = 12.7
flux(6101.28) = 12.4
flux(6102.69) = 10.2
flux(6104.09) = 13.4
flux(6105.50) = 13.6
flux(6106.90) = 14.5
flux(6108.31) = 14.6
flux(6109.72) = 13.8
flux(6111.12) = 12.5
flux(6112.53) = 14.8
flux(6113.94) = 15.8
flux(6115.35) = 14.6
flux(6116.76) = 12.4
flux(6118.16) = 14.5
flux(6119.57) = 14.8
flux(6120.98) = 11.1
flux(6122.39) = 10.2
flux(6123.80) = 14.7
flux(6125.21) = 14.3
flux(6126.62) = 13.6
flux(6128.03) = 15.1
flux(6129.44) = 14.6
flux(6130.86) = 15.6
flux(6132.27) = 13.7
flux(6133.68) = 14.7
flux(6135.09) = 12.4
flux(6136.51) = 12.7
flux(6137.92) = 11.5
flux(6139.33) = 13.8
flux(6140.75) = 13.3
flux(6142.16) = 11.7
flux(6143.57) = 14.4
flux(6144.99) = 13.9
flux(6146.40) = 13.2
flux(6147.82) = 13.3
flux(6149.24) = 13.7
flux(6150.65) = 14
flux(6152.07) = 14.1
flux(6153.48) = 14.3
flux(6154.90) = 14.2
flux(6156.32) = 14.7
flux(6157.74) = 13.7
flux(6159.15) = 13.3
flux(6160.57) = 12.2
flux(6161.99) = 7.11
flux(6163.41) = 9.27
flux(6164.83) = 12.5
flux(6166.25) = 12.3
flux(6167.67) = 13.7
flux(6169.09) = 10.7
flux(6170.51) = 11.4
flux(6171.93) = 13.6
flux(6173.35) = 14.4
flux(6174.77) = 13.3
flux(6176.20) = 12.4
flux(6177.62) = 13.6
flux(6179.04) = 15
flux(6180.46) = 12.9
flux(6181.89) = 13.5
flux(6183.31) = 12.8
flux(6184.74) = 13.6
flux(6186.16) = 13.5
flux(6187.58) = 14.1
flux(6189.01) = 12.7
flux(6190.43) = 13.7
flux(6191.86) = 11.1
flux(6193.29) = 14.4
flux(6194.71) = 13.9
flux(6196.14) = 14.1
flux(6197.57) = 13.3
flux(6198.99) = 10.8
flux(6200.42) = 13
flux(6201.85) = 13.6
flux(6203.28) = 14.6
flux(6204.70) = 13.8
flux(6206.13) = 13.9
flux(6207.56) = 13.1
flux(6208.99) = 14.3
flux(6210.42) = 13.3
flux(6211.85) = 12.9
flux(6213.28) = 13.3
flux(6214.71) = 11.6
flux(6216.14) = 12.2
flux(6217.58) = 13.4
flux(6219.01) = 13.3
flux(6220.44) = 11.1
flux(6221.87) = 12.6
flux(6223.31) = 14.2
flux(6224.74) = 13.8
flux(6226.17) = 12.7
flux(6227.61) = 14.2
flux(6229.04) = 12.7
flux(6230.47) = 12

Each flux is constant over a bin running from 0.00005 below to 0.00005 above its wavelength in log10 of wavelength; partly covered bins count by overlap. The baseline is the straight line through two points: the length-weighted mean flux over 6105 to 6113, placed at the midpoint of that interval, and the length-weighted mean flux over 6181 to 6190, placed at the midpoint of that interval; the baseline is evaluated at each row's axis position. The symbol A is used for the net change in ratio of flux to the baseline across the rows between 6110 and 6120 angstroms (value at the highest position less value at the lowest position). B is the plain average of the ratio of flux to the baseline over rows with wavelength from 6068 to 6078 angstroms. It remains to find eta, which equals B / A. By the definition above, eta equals 6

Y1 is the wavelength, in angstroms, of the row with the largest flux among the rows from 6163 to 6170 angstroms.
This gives 6167.67 angstroms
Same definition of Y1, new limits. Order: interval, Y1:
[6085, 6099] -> 6094.26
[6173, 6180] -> 6179.04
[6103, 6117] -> 6113.94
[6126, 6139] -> 6130.86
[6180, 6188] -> 6187.58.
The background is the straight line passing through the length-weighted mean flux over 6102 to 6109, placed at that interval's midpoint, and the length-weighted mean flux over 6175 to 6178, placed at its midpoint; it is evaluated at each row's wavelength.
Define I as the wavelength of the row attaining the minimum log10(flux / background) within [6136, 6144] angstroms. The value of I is 6137.92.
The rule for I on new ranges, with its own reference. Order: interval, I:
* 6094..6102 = 6101.28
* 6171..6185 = 6176.20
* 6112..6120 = 6116.76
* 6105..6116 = 6111.12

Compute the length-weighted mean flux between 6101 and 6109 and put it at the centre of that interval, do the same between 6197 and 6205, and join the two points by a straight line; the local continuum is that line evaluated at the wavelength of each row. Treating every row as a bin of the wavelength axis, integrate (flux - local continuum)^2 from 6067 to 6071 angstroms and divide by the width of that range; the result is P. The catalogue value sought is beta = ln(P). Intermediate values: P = 2.8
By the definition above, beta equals 1.04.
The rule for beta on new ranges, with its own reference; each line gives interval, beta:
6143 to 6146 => -0.08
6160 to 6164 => 2.90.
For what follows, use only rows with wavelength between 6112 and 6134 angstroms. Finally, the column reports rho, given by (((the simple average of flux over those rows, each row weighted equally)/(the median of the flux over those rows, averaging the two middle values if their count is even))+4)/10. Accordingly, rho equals 0.496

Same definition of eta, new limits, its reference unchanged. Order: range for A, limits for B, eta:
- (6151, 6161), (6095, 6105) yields -7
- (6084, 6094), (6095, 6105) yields 14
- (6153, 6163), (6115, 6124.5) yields -2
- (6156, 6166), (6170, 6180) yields -6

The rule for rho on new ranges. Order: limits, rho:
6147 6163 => 0.496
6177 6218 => 0.499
